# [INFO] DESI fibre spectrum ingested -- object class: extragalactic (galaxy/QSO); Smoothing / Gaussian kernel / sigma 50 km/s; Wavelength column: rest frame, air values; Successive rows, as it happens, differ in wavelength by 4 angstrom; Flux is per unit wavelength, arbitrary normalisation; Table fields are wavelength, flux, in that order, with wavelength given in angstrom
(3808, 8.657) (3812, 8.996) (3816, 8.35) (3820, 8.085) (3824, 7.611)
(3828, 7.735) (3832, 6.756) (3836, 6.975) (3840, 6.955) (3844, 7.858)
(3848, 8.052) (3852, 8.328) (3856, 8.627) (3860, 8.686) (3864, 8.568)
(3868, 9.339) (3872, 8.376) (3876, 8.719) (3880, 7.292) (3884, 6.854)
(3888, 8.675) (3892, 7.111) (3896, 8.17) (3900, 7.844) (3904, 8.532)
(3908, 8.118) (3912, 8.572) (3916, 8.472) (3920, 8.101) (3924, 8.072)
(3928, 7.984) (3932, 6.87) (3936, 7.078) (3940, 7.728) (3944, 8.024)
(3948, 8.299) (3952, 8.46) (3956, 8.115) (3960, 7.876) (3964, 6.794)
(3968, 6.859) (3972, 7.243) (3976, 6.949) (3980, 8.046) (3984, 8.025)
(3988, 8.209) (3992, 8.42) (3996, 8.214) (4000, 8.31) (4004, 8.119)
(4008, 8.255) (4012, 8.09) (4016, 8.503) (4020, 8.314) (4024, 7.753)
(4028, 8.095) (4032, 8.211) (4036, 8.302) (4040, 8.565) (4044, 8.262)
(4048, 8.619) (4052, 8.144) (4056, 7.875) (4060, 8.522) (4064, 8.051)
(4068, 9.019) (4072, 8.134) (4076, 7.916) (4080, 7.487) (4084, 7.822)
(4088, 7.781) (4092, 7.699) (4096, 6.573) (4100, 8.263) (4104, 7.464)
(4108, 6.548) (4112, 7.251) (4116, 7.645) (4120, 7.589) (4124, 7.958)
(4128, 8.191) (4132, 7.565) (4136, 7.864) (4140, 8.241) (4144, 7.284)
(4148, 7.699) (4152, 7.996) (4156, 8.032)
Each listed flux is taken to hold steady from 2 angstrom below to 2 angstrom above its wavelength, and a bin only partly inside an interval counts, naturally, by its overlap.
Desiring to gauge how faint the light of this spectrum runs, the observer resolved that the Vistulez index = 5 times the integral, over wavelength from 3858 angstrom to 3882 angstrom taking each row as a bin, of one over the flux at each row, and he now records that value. 14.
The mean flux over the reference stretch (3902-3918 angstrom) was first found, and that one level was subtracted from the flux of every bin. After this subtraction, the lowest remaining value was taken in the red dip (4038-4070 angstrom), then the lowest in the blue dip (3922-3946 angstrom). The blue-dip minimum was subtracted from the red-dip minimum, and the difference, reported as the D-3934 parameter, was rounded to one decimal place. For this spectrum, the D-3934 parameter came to 1.0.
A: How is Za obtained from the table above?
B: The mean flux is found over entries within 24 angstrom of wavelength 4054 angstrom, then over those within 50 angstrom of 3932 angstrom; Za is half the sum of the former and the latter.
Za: 8.05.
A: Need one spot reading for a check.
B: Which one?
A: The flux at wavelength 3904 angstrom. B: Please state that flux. 8.532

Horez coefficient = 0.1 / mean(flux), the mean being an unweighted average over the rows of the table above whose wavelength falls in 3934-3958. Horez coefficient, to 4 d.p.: 0.0126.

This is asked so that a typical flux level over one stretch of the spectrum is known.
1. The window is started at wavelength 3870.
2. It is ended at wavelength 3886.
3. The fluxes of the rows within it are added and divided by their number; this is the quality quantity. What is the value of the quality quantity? 7.81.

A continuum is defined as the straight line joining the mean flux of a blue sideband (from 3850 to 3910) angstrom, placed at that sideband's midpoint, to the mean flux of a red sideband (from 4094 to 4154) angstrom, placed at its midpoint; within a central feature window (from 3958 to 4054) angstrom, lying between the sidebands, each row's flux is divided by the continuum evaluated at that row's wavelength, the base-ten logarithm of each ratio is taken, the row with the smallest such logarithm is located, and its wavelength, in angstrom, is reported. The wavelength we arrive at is 3964 angstrom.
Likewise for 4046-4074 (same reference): 4056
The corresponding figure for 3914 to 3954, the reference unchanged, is 3932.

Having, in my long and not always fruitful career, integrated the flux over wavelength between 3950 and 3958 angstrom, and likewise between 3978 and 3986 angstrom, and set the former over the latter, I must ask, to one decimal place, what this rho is 1.0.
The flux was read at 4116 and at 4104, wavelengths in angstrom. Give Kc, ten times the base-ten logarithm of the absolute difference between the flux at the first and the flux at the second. -7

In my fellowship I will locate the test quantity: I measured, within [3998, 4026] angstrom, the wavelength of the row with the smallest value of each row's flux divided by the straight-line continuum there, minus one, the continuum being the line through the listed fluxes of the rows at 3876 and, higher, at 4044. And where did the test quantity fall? 4024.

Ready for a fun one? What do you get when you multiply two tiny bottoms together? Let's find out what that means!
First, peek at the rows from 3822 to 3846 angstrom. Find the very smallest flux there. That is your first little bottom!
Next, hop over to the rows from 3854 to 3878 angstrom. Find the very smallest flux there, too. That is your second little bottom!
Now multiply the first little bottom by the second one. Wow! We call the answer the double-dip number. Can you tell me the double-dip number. 57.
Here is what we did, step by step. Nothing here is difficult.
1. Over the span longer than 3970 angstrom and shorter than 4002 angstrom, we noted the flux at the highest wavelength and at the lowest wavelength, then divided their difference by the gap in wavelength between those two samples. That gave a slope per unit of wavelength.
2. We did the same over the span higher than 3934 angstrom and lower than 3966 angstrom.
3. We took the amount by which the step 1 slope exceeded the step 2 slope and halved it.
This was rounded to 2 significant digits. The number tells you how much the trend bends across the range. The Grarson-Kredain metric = 0.024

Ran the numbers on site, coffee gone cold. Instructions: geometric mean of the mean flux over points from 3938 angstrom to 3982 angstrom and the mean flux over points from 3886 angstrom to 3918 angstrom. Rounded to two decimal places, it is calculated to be 7.93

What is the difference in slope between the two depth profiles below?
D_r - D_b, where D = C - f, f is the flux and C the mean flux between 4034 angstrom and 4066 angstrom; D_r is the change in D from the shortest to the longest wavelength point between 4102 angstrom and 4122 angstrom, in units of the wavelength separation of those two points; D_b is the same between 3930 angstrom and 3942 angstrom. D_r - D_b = 0.10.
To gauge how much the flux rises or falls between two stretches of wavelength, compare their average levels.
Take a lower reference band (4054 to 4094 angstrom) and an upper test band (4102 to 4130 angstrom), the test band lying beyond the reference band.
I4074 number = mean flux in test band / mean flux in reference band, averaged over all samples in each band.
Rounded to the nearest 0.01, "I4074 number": 0.94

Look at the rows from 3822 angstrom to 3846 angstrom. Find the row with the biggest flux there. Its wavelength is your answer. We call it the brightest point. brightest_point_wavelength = 3844 angstrom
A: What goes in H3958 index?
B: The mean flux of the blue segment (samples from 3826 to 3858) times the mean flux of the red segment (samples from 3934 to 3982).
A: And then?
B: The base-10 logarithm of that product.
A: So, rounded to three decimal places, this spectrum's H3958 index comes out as 1.766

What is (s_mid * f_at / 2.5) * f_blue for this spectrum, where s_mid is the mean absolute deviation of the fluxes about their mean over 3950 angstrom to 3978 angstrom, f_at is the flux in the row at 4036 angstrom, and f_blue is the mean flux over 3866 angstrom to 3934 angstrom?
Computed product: 15.6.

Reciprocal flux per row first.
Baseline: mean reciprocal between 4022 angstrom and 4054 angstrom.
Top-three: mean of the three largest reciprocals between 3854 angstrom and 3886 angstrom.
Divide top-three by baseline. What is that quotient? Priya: 1.10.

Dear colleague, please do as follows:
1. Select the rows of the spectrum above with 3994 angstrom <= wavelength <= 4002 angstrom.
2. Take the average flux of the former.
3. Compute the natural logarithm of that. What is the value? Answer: 2.11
